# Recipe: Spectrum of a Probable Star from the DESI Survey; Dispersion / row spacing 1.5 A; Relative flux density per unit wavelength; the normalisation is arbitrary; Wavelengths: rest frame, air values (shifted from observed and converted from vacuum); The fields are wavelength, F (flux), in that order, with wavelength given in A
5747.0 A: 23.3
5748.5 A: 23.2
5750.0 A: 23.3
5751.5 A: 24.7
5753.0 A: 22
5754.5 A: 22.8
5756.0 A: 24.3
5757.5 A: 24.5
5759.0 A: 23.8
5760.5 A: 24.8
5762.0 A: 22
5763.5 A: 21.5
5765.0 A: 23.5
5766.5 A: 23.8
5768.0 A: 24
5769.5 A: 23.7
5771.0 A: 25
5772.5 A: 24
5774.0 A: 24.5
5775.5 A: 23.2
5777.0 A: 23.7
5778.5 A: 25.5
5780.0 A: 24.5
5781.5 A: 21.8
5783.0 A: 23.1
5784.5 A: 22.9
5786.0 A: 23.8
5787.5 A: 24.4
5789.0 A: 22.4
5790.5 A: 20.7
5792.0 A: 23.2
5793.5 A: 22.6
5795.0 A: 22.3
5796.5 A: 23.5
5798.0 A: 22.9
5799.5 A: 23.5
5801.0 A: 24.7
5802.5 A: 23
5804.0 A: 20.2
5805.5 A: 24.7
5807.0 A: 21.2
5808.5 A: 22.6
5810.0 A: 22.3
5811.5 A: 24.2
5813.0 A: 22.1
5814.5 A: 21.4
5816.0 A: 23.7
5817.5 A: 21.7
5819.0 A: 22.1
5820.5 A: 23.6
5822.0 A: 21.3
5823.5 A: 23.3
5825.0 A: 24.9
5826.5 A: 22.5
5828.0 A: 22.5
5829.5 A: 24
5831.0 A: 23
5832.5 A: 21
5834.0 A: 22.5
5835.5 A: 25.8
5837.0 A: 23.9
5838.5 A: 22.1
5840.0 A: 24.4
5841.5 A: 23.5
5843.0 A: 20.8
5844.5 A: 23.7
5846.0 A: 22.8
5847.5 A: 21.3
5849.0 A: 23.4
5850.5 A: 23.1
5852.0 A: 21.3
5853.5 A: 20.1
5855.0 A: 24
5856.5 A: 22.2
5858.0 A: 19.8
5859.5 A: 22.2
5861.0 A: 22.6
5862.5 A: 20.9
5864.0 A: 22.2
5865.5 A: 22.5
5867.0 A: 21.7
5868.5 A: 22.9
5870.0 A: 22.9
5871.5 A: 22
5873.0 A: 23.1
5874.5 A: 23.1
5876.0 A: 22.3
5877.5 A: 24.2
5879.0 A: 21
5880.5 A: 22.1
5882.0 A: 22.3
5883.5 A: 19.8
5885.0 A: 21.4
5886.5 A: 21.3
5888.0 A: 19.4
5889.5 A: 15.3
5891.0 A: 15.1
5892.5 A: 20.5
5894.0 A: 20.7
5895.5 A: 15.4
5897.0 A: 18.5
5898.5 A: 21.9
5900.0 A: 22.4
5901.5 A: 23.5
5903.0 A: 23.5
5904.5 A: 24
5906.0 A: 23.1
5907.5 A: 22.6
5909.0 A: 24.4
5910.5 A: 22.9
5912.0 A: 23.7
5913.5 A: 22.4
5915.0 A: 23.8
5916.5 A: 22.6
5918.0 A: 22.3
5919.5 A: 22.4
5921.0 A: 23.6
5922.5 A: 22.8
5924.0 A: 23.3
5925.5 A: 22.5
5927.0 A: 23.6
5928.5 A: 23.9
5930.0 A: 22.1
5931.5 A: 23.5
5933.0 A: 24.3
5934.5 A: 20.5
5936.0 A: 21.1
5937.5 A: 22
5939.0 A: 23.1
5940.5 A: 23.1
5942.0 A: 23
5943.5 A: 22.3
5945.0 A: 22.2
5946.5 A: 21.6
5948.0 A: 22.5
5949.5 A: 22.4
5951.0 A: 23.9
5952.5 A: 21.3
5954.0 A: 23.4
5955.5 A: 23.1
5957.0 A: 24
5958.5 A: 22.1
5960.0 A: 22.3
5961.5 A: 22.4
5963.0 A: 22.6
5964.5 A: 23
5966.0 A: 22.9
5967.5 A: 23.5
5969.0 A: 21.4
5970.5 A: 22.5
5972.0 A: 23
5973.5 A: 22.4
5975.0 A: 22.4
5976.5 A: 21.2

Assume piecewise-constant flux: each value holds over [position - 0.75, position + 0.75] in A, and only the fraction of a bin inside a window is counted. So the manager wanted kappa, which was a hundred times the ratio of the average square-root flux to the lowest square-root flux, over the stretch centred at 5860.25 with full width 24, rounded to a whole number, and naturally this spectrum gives 106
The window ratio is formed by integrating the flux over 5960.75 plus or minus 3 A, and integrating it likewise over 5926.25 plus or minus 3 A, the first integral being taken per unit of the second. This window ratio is 0.958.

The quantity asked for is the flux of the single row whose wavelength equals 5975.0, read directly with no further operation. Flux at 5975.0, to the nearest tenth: 22.4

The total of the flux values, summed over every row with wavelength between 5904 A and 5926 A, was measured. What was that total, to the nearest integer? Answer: 346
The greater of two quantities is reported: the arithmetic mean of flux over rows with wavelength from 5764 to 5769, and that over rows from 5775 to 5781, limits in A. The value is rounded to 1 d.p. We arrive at 24.2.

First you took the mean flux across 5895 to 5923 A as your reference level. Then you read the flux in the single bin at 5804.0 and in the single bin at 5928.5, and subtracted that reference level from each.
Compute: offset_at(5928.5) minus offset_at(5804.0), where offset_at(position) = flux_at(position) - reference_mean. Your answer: 3.7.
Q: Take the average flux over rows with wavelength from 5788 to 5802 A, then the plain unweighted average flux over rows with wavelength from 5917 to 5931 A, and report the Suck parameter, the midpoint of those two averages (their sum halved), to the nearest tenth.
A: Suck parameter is 22.9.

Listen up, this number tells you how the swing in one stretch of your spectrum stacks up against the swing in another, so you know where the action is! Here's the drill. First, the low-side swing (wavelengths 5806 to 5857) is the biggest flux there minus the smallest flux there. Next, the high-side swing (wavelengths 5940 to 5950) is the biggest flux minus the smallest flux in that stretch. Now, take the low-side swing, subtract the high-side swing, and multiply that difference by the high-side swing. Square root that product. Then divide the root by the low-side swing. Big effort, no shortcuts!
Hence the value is 0.44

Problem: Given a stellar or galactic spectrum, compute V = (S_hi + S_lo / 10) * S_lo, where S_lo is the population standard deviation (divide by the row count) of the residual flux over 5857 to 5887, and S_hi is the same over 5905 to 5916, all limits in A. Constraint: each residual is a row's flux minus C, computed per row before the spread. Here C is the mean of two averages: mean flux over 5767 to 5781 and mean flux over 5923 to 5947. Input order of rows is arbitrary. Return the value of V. 0.8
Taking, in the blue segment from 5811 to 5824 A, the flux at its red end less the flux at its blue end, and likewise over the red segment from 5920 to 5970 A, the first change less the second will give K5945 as 1.3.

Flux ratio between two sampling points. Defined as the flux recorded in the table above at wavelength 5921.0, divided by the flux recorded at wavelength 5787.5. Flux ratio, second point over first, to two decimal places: 0.97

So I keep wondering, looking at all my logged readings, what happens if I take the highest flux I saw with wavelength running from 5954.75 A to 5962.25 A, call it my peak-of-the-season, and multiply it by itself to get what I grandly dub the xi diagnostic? 576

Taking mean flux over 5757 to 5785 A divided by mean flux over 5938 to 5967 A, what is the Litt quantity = 1.04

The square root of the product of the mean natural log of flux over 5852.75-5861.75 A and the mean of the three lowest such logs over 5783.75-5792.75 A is 3.09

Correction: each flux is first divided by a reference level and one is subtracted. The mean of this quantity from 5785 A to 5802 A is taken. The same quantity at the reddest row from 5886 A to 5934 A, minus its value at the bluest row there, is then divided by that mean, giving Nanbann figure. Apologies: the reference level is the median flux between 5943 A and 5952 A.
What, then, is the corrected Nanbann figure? 4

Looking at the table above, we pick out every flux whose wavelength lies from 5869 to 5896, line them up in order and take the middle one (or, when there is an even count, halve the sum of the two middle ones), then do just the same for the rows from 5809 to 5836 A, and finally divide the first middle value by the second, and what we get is 0.95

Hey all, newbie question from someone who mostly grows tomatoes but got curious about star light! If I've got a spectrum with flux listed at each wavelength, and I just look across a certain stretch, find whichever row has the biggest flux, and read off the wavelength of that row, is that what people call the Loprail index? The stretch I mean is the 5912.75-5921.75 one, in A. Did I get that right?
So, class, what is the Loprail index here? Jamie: 5915.0 A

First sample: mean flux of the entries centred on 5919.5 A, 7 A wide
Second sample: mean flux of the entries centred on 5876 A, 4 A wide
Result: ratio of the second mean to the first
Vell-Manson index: 1.02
